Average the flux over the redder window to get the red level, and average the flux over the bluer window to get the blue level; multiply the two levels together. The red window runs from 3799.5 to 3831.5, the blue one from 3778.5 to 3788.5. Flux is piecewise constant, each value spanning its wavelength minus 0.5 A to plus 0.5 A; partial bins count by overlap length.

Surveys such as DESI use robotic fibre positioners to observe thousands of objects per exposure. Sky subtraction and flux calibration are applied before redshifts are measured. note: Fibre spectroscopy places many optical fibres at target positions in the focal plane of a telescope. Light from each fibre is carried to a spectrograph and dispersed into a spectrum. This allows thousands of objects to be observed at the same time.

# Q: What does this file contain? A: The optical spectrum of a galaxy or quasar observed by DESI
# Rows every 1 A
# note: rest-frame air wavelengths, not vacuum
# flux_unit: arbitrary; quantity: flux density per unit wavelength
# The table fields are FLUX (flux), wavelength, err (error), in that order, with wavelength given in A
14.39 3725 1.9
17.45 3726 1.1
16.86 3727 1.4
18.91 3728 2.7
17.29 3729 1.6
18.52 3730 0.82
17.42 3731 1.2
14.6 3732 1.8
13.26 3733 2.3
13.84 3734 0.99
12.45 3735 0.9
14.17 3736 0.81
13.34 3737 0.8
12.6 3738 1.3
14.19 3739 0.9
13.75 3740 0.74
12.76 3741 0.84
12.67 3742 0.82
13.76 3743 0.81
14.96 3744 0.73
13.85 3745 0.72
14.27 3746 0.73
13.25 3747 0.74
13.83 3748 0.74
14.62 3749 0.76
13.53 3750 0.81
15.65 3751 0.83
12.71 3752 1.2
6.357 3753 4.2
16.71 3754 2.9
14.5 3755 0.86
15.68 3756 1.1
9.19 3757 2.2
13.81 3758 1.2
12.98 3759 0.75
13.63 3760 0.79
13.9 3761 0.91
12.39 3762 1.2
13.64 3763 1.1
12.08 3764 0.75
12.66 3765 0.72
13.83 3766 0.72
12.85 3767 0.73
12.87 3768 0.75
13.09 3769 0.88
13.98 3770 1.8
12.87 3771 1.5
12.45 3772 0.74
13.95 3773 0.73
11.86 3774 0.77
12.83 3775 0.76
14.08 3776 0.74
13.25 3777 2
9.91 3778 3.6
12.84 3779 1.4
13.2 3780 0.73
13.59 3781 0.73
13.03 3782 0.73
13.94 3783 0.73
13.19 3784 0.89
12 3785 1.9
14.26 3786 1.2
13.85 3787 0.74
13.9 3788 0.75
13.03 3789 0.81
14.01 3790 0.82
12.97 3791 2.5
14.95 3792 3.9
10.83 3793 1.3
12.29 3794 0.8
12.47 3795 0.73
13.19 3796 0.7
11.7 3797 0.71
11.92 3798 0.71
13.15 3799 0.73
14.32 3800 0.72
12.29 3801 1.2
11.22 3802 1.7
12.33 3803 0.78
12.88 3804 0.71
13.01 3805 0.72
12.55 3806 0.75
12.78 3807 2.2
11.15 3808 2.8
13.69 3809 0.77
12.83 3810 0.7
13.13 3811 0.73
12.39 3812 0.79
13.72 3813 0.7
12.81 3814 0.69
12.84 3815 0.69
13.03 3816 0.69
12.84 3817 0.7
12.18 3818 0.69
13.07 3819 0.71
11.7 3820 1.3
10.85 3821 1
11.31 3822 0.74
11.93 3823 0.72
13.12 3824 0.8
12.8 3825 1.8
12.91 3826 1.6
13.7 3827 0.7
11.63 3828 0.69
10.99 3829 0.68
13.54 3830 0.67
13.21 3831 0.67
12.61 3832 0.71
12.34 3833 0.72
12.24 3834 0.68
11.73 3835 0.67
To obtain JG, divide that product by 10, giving 16.8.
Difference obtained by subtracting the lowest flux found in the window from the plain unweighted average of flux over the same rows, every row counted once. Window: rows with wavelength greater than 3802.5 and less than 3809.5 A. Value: 1.5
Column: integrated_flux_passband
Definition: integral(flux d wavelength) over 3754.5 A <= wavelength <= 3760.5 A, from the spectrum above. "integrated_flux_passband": 80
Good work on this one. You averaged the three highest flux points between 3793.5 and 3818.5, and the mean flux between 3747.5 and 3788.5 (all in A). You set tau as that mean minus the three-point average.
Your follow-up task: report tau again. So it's -0.75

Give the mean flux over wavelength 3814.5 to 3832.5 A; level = 12.5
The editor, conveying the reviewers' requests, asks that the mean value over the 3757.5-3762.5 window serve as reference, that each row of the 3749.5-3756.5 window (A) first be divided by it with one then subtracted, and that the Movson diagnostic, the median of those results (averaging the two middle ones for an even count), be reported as 0.09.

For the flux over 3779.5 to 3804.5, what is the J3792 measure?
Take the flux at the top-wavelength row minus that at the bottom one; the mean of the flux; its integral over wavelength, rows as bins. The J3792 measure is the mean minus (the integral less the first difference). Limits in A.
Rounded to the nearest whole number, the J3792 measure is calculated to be -312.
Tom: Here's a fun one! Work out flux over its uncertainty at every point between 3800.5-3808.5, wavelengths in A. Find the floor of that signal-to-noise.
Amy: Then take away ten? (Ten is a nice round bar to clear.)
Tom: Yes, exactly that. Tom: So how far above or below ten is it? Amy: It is -6.0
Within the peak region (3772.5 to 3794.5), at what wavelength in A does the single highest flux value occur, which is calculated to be 3792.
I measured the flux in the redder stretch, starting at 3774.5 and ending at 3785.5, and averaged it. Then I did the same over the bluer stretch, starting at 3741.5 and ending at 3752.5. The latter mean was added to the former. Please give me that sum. 26.8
